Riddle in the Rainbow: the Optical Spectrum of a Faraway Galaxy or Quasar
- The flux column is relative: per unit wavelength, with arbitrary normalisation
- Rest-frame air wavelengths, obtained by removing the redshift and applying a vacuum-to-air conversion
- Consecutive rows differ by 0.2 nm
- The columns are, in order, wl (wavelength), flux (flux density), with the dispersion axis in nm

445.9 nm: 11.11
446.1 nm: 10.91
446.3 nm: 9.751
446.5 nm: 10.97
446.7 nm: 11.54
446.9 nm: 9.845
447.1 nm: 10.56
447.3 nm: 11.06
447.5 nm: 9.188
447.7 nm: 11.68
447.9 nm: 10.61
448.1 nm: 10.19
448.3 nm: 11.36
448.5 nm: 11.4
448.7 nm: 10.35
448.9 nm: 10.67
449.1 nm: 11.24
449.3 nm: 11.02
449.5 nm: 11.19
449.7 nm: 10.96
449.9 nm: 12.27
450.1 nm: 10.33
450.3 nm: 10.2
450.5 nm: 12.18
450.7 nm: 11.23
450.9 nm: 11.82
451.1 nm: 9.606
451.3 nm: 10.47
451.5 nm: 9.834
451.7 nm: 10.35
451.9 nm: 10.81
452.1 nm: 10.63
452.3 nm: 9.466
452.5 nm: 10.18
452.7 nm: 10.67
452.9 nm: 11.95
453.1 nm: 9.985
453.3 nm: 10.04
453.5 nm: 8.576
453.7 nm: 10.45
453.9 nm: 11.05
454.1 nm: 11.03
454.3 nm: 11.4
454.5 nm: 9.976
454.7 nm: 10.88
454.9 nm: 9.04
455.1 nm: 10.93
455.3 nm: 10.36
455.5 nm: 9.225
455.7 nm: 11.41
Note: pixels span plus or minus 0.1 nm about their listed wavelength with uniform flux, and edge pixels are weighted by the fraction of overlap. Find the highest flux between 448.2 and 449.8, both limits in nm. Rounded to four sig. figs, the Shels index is 11.40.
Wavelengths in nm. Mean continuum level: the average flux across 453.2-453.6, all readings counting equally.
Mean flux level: 9.3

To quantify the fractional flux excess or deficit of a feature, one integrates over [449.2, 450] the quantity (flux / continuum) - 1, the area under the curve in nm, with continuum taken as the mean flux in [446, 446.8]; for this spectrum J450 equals 0.042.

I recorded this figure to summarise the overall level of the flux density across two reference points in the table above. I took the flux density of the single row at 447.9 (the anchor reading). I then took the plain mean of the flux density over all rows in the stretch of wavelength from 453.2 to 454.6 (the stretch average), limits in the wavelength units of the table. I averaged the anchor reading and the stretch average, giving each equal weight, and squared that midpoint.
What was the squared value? 110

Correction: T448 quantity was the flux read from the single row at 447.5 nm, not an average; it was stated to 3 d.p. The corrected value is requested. 9.188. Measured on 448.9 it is 10.670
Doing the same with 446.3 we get 9.751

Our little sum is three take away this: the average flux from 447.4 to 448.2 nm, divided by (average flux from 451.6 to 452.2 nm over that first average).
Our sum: -7.2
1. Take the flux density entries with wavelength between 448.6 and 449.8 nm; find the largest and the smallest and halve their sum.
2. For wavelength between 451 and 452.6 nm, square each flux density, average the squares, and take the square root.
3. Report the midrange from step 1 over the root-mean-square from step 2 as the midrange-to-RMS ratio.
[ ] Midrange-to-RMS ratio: 1.06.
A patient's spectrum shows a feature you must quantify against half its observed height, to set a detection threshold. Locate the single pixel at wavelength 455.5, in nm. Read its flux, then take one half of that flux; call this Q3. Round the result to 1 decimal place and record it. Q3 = 4.6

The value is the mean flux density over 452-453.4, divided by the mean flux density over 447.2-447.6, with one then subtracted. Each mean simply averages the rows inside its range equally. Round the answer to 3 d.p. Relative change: 0.029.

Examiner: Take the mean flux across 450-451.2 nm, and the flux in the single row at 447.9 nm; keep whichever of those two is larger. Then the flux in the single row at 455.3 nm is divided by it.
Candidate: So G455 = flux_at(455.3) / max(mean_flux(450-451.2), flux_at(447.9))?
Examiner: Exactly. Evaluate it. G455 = 0.95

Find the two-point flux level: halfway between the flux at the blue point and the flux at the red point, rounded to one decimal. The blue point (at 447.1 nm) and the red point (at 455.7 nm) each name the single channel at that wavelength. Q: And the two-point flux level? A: 11.0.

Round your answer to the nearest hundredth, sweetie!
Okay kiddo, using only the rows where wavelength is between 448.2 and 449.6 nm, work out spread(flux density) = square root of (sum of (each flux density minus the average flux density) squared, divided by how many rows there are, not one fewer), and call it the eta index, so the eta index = 0.36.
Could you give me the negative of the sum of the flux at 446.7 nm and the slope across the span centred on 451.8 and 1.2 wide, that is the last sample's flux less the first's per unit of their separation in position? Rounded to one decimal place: -10.5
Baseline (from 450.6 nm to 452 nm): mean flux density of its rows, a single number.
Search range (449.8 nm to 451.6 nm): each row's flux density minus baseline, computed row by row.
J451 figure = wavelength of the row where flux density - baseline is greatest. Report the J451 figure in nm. 449.9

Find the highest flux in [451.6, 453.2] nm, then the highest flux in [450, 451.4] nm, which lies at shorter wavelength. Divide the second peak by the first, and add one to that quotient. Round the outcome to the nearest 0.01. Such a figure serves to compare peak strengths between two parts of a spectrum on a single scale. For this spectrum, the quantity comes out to 2.02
